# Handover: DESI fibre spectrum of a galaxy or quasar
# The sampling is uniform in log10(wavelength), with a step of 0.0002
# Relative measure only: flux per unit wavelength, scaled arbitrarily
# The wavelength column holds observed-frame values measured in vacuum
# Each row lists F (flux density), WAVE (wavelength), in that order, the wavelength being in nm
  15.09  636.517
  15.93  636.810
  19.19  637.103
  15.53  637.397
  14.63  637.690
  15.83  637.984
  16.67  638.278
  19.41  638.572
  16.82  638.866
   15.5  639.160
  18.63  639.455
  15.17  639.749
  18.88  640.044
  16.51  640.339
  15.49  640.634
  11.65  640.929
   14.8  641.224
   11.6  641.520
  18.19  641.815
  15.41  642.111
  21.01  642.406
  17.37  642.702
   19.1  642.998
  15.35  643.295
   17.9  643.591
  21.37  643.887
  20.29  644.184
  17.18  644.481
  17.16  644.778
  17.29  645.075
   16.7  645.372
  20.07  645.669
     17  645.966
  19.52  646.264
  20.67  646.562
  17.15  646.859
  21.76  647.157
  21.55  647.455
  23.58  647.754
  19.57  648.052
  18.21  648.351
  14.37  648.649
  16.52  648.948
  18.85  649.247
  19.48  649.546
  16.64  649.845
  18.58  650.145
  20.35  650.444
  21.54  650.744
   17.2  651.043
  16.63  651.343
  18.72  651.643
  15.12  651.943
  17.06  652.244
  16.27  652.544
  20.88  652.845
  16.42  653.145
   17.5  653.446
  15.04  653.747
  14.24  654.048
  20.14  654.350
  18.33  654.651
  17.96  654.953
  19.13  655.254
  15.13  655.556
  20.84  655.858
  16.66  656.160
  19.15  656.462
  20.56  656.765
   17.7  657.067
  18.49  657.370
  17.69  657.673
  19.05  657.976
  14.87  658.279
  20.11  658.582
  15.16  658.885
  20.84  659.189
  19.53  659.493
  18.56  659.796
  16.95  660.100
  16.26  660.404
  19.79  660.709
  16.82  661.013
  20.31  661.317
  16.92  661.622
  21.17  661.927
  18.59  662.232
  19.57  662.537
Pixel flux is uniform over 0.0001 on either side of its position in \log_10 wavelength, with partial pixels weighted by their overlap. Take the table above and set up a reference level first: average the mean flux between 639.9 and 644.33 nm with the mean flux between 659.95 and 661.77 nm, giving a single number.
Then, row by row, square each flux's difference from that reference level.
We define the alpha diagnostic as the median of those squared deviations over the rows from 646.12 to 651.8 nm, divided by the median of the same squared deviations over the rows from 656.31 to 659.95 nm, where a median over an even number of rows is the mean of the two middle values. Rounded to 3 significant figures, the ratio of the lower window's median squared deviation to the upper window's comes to 1.14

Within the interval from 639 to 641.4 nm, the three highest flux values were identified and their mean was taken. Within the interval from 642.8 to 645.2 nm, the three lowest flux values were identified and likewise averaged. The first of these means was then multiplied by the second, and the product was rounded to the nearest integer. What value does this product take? 298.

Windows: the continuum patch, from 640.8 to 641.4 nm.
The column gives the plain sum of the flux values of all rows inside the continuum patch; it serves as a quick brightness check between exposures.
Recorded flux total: 26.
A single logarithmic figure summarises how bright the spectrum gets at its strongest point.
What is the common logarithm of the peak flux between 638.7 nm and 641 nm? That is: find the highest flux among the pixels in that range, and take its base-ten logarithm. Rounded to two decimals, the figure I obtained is 1.28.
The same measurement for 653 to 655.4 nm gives 1.30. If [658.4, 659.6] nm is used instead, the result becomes 1.32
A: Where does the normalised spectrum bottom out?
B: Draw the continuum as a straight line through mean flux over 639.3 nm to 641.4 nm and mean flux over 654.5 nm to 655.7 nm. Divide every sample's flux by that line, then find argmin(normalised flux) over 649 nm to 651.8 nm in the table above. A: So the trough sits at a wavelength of 651.343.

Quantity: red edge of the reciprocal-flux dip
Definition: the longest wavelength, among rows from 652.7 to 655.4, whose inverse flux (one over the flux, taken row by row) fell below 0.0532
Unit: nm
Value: 655.254 nm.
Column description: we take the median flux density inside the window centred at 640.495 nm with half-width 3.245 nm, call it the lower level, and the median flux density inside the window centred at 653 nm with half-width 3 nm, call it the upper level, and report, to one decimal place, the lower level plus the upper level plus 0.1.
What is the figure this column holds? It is 34.0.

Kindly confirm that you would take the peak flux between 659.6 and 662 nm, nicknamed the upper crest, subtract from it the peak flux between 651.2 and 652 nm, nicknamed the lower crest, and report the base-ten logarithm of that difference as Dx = 0.4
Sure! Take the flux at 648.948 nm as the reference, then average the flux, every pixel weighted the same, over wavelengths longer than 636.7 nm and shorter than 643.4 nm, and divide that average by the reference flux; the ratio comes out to 1.00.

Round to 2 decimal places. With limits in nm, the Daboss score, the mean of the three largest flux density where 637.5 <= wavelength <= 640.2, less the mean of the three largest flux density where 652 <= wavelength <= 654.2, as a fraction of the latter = 0.03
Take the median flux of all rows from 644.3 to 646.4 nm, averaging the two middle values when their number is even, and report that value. 17.2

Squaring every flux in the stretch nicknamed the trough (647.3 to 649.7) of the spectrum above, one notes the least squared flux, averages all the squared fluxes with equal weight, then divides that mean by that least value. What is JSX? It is 1.79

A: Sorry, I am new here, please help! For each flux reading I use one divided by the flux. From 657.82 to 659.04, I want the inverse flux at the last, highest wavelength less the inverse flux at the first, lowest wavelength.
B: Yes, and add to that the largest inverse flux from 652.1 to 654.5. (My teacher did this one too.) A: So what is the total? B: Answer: 0.084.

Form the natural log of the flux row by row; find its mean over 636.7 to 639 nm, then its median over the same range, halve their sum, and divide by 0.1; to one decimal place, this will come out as 28.0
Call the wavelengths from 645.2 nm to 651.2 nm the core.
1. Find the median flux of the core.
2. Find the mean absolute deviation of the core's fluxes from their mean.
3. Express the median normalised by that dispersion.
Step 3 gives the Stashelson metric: 10.4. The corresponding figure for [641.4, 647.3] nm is 9.3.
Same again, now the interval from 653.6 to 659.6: 10.3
